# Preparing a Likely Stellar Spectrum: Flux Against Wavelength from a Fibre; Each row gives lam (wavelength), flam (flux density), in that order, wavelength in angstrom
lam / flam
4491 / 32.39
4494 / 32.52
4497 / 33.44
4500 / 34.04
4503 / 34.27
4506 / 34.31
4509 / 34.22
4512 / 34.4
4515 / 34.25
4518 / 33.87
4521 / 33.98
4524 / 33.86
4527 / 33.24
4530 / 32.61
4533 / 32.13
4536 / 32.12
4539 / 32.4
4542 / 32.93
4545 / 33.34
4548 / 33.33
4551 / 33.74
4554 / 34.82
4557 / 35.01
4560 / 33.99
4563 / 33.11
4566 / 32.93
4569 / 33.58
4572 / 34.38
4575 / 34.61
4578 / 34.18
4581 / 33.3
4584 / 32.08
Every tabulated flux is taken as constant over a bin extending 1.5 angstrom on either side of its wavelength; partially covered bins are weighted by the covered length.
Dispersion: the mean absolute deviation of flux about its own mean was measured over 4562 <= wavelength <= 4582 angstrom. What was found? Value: 0.57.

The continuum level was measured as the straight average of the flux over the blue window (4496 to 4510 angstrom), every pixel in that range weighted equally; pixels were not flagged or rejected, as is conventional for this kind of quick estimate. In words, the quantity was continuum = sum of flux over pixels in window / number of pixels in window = 34.1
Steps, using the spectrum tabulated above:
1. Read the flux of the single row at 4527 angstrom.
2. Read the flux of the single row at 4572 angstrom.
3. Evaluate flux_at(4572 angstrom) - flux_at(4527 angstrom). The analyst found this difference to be 1.1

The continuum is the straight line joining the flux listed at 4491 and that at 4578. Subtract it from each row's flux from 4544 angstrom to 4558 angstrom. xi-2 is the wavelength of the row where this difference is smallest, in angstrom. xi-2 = 4548 angstrom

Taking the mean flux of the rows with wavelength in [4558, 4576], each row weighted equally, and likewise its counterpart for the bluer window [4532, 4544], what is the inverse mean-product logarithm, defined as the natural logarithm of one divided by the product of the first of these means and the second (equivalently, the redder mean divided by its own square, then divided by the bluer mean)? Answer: -7.00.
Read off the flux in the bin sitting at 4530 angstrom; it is 32.61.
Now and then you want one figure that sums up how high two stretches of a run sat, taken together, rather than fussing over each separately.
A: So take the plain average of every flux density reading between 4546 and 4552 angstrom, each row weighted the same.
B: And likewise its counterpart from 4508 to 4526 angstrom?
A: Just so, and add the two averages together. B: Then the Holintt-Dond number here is 67.6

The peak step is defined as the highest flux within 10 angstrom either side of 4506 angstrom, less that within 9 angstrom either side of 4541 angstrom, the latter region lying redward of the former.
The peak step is 1.1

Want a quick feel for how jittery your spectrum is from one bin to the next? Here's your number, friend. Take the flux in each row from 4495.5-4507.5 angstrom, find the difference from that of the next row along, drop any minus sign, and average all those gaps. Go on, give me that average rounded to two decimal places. 0.29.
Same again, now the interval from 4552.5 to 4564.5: 0.70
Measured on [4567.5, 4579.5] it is 0.49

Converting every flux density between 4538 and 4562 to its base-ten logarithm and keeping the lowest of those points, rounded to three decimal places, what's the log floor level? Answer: 1.511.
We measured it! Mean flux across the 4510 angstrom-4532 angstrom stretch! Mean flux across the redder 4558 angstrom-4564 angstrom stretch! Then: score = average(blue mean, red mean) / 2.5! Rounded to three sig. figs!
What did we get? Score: 13.5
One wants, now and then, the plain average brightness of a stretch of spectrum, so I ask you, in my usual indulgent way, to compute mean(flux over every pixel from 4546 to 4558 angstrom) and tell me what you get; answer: 34.2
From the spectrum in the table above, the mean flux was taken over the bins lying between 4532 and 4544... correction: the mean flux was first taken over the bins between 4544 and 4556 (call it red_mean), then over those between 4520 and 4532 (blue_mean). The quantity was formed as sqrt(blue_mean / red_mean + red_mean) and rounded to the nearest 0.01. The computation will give 5.90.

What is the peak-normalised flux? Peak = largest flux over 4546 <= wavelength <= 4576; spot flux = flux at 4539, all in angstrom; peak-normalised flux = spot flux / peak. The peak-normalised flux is 0.93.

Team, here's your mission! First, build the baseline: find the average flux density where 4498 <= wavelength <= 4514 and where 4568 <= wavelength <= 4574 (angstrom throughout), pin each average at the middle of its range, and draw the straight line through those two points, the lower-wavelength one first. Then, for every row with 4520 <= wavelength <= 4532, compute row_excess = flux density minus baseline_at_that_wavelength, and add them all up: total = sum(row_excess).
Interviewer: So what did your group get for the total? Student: -3.0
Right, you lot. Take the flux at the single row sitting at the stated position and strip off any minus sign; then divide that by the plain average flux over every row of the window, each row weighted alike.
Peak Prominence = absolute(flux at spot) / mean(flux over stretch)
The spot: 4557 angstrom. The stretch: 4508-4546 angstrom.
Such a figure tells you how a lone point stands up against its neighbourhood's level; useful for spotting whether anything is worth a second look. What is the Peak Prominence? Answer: 1.05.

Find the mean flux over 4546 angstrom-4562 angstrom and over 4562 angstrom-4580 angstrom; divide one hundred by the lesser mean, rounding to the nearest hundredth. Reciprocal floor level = 2.96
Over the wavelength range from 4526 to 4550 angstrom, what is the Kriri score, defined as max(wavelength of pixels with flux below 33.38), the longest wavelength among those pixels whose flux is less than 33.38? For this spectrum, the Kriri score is 4548 angstrom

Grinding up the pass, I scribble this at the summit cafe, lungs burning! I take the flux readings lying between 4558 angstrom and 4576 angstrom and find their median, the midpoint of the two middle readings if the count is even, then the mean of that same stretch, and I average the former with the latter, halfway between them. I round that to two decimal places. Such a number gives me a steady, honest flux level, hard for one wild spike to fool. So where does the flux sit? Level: 33.78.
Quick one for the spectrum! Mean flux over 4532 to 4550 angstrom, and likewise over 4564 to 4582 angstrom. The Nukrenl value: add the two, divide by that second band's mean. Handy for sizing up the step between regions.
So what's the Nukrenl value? 1.97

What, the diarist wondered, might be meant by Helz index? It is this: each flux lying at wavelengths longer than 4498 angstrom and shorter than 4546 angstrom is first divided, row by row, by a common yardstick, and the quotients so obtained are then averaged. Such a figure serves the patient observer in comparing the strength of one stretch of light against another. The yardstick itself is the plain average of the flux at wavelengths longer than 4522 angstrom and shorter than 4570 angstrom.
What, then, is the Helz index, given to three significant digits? 1.01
